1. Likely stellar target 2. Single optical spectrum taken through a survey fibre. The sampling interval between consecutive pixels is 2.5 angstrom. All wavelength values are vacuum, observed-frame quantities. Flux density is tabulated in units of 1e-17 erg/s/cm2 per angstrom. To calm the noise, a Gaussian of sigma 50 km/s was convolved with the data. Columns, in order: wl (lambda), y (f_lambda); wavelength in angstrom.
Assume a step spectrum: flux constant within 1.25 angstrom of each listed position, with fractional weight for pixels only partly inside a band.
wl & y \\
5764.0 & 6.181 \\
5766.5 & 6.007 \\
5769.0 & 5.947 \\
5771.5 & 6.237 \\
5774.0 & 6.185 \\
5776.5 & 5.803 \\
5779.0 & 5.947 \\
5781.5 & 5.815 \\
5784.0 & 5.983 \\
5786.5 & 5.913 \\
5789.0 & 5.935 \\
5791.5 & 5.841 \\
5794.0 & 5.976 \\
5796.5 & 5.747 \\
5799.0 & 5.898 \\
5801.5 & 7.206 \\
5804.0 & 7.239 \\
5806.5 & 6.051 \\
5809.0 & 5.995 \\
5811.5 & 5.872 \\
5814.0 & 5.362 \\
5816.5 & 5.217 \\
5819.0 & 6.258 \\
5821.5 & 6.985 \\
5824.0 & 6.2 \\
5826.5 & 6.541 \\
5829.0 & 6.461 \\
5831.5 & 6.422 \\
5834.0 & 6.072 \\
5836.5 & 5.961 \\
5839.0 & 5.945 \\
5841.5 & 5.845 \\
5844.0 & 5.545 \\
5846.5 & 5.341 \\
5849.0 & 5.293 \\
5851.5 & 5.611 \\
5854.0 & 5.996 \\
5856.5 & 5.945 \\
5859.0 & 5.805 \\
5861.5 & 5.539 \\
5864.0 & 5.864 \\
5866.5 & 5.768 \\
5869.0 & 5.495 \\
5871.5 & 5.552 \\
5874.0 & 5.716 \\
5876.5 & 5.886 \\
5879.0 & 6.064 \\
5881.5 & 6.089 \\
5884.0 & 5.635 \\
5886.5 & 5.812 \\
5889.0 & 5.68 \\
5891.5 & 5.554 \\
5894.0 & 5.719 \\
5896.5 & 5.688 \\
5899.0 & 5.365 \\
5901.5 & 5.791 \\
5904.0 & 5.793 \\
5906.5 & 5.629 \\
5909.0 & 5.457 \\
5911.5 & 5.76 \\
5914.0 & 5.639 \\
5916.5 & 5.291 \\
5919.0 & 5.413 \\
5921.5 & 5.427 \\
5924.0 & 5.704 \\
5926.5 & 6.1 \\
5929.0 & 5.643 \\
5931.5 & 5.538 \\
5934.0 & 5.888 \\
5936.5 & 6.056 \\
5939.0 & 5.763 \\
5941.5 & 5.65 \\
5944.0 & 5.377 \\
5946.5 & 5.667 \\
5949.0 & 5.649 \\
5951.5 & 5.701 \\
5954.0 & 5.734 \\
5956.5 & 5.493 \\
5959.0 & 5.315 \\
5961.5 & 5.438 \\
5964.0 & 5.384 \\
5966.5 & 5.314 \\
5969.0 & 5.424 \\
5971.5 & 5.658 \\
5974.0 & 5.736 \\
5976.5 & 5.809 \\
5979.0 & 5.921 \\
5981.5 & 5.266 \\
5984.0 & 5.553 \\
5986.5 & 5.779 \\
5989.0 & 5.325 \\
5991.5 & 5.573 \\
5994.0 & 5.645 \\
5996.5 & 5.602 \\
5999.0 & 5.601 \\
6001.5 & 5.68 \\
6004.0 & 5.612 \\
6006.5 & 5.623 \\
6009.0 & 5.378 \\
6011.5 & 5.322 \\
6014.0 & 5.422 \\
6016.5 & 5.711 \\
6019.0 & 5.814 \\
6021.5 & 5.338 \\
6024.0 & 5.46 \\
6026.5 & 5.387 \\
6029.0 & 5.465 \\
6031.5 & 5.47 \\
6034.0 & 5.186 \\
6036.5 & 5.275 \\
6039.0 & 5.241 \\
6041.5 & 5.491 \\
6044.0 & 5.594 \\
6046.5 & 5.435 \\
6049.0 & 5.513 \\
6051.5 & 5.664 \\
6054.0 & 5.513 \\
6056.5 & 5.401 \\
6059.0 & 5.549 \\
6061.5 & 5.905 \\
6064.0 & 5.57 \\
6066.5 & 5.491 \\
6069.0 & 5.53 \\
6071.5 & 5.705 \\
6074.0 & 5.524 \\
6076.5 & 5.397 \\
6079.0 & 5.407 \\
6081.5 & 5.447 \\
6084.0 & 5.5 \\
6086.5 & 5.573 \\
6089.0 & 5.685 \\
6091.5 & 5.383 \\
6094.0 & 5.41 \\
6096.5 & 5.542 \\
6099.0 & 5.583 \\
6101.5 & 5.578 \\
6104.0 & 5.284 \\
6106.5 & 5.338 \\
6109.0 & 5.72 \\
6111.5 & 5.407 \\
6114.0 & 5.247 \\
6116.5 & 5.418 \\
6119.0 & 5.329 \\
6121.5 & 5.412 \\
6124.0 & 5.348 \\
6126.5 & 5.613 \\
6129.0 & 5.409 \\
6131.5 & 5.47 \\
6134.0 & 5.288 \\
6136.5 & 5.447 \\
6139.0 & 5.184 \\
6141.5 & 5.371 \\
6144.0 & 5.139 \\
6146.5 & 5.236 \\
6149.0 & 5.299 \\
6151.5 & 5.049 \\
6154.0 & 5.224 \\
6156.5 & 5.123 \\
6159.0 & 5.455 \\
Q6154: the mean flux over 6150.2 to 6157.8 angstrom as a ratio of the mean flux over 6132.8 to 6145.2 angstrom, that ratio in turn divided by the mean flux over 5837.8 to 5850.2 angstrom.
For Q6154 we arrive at 0.174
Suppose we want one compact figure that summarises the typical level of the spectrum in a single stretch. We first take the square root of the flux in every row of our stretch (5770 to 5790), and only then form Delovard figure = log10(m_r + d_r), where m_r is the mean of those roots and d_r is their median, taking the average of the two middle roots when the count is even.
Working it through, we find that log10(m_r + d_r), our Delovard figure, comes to 0.689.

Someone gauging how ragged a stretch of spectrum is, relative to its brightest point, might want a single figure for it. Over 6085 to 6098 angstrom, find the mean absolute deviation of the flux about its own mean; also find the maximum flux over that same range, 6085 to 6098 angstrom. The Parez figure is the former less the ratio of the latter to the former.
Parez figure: -58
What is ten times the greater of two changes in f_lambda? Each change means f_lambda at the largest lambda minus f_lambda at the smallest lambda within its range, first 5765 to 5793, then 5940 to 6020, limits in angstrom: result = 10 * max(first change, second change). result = 2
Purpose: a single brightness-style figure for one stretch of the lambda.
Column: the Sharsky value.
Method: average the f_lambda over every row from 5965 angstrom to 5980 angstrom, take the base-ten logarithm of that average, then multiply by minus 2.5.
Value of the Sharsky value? -1.88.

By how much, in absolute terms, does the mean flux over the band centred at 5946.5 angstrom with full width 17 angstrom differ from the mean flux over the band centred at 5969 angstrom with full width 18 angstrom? 0.11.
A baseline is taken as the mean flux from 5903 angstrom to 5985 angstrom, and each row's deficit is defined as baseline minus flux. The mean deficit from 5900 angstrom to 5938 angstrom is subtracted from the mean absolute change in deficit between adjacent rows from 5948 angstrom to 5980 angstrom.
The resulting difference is 0.18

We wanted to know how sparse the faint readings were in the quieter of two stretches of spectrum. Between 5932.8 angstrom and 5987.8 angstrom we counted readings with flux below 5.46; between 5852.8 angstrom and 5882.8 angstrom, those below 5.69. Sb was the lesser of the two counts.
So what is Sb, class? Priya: 3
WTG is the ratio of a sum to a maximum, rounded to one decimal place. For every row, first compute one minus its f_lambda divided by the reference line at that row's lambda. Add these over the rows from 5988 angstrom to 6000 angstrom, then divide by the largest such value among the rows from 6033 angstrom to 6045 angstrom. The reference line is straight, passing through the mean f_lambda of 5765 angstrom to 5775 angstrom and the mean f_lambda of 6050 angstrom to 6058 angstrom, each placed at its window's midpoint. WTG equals 1.3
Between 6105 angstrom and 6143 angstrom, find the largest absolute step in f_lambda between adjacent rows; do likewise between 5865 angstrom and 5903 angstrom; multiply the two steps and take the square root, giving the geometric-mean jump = 0.42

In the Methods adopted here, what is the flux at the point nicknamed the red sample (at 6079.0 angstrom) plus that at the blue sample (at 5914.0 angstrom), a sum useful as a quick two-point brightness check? 11.0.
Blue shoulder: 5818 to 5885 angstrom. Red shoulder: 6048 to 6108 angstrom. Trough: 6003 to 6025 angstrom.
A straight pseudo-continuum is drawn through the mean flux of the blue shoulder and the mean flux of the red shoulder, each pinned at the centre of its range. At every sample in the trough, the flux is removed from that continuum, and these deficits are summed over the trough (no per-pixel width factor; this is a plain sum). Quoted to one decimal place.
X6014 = 1.0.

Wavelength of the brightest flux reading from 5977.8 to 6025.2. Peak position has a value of 5979.0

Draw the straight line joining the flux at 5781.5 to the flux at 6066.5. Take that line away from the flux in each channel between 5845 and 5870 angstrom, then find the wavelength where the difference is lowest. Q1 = 5849.0 angstrom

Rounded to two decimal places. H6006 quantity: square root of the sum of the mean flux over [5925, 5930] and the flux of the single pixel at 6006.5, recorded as 3.39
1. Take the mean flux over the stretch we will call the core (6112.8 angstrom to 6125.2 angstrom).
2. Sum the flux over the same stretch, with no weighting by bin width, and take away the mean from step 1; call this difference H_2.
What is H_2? 21.4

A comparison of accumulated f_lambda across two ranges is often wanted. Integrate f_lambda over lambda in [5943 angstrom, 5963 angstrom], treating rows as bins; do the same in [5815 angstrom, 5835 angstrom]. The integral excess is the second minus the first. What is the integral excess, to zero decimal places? 14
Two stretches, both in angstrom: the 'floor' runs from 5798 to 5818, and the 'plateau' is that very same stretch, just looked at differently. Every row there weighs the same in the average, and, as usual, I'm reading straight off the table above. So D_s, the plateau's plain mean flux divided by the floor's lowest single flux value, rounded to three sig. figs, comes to 1.17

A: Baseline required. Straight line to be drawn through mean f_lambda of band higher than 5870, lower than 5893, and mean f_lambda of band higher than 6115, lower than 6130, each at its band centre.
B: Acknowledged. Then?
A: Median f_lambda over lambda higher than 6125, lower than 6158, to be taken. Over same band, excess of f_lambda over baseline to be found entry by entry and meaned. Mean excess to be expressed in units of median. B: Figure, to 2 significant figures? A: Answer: -0.018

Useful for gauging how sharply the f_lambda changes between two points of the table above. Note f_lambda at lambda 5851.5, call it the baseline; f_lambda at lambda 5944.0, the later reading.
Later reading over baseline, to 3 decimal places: 0.958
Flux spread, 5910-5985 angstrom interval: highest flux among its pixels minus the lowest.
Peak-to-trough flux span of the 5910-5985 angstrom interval 0.83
